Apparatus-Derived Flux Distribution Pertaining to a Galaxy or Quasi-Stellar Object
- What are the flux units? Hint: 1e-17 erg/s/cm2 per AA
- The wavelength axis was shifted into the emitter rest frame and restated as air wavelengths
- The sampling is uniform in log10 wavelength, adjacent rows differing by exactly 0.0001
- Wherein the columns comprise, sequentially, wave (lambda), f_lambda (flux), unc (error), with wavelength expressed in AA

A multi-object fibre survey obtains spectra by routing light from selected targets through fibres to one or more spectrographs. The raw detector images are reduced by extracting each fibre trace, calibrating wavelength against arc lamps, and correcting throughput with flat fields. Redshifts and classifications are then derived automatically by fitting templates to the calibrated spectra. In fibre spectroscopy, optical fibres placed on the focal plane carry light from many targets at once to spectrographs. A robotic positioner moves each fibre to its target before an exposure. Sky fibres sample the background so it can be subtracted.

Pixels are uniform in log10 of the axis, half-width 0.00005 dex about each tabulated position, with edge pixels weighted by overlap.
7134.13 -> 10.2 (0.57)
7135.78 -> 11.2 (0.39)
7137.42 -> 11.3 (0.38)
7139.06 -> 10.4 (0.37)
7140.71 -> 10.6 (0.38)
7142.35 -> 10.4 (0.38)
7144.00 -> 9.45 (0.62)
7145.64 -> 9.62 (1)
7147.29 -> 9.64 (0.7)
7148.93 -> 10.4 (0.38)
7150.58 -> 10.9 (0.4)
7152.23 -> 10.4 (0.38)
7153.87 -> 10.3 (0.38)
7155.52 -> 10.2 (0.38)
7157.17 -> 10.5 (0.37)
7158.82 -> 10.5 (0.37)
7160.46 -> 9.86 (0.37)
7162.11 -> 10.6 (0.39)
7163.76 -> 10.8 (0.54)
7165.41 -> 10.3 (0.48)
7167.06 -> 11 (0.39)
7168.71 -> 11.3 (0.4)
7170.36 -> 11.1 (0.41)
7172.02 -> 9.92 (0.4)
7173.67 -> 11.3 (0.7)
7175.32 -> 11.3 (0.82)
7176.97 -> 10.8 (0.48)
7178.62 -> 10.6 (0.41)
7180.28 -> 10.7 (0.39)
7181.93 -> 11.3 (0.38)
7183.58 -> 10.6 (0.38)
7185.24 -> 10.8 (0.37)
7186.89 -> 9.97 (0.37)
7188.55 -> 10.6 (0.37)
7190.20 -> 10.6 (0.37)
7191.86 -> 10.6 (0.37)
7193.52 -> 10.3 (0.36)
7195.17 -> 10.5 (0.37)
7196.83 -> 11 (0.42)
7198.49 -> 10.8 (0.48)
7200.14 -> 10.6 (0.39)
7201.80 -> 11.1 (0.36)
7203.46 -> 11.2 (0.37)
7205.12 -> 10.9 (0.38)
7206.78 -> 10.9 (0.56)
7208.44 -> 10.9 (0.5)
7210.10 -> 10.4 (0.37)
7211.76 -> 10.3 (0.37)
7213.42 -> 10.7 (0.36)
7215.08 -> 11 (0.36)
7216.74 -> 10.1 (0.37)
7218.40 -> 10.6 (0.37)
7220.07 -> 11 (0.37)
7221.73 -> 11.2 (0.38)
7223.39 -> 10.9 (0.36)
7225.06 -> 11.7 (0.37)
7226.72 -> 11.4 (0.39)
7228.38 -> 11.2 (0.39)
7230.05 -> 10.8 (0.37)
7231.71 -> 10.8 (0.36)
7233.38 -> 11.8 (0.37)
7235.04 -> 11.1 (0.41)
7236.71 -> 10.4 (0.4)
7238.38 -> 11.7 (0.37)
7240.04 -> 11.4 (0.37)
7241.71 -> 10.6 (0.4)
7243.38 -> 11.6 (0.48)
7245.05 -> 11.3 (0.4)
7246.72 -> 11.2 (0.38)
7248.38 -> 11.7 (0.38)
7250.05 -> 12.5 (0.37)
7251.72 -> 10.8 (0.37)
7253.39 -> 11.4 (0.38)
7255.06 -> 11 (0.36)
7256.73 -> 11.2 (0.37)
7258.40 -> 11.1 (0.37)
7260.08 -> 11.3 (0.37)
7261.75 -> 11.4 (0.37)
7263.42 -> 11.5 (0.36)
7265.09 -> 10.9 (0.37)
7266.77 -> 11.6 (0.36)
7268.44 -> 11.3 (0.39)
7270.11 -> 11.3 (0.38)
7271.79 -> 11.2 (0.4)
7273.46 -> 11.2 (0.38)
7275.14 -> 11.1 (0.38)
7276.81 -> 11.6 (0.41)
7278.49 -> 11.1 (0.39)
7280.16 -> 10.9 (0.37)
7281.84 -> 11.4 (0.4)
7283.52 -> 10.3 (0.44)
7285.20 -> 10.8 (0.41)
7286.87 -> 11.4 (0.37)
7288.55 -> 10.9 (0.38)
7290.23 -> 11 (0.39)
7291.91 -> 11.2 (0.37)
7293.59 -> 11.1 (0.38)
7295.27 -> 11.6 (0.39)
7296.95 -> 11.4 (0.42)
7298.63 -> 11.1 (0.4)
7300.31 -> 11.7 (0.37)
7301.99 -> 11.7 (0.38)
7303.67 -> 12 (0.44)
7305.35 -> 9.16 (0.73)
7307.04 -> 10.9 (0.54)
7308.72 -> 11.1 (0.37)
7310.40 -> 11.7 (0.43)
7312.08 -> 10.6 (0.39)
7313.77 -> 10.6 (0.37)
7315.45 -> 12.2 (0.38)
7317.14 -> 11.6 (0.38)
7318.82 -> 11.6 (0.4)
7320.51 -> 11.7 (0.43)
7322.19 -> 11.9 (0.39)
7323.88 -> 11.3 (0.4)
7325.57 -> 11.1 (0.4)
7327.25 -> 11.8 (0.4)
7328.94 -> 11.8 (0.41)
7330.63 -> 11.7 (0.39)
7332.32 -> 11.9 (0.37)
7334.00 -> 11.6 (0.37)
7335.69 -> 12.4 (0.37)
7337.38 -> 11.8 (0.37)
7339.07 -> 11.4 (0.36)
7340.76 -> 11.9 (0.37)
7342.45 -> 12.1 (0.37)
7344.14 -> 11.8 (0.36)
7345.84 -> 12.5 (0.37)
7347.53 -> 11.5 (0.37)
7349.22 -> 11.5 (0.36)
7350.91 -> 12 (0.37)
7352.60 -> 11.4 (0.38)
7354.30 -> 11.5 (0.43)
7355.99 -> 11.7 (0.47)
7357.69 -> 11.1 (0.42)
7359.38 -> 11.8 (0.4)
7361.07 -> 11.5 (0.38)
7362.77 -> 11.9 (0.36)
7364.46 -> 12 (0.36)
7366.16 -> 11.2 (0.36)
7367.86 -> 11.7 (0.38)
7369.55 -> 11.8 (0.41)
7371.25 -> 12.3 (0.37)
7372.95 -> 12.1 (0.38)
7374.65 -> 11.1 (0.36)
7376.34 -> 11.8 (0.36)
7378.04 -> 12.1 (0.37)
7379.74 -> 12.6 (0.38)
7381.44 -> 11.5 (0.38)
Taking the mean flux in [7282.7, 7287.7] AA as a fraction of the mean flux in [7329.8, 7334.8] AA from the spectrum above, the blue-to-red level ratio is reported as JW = 0.92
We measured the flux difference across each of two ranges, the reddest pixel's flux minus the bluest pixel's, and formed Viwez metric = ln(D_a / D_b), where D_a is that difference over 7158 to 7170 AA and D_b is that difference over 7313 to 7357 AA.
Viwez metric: -0.32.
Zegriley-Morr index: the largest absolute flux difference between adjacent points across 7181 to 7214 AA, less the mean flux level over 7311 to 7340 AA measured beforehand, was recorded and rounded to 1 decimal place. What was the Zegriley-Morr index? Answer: -10.8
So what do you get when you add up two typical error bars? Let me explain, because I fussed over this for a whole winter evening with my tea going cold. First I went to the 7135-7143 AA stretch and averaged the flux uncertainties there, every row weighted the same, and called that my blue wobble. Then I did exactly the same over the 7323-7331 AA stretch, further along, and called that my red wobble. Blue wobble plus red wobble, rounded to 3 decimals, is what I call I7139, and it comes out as 0.780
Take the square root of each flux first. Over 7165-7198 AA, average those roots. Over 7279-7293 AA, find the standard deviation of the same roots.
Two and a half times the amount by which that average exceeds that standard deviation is 8.1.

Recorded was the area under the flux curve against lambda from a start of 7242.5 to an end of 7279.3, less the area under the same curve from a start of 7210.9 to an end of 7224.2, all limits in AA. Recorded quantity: 274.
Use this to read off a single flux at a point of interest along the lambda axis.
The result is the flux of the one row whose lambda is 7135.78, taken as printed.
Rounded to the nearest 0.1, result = 11.2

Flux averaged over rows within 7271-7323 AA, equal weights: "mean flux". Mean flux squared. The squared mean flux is 126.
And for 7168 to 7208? 116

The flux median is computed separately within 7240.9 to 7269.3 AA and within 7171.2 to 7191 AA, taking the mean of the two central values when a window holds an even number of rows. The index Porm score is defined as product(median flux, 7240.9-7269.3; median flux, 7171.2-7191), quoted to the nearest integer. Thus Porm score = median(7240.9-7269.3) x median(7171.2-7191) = 120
